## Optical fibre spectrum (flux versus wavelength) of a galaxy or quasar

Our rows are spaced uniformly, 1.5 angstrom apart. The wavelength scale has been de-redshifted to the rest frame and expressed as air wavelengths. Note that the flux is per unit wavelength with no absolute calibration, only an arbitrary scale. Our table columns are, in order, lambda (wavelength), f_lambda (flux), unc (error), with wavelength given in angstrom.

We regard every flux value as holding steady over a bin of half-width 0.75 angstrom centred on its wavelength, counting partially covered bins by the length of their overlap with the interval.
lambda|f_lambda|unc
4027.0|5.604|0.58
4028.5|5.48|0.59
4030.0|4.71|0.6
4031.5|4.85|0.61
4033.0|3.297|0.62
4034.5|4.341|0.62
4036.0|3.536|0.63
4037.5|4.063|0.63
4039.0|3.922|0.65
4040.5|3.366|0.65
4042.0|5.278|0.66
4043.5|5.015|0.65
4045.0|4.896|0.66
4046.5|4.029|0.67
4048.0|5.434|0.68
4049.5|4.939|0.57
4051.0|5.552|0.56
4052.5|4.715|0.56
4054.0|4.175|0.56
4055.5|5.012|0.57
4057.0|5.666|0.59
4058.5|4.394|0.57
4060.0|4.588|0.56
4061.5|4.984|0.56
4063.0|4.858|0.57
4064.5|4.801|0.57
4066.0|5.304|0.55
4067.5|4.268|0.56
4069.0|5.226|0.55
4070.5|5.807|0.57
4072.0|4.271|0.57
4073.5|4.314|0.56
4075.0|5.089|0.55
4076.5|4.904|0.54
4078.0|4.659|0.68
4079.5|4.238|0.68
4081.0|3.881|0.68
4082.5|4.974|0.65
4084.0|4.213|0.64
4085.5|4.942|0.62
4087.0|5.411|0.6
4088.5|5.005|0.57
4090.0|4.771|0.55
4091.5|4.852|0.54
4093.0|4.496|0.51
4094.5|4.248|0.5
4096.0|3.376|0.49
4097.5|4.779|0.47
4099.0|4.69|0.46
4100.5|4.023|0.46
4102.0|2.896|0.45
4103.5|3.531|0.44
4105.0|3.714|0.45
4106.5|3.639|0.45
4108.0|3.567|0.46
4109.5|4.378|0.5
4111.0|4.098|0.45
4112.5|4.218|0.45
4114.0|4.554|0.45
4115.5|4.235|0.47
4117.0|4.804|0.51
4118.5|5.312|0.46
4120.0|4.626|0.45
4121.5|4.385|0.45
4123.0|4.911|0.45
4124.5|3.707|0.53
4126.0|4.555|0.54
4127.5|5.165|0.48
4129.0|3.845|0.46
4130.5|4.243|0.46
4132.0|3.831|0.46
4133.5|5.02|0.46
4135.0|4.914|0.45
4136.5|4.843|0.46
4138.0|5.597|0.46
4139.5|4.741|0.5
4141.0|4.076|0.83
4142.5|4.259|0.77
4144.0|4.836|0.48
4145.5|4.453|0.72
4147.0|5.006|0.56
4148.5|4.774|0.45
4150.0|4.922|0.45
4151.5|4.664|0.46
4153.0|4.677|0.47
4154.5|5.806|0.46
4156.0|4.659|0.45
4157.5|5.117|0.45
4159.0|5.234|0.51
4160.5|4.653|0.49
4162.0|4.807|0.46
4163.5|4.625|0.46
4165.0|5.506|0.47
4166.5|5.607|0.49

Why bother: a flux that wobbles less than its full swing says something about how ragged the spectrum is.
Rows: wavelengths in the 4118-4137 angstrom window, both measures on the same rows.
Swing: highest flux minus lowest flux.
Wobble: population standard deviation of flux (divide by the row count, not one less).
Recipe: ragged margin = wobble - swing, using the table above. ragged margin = -1.10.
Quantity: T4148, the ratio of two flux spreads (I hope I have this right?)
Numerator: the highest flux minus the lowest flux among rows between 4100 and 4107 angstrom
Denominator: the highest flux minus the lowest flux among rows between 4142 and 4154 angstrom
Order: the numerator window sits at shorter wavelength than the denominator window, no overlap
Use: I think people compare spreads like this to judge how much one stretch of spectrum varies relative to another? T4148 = 1.5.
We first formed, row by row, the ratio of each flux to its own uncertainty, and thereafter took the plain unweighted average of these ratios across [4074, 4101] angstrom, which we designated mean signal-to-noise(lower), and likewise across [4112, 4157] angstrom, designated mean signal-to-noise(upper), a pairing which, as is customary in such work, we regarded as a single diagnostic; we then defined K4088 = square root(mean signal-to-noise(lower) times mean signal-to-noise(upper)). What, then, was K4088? 8.87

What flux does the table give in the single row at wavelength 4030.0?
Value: 4.71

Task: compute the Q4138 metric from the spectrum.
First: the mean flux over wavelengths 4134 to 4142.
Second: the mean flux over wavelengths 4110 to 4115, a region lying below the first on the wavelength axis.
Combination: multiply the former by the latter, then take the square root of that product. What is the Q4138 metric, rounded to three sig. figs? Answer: 4.55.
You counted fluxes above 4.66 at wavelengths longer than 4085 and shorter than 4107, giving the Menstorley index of 7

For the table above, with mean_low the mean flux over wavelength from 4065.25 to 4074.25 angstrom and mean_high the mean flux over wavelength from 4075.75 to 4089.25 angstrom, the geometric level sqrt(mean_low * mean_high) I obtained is 4.78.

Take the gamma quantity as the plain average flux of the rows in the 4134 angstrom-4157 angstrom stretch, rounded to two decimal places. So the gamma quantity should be 4.82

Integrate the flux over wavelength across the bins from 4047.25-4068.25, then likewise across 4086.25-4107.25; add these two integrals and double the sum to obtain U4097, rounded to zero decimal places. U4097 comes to 384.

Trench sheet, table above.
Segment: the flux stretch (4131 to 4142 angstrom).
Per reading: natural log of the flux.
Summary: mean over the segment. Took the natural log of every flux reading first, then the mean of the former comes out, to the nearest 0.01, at 1.54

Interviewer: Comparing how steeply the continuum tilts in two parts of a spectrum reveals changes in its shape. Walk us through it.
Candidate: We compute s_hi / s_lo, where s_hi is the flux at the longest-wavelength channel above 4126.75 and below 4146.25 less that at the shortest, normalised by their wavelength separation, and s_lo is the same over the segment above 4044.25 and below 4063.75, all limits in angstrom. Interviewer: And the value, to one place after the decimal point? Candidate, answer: 18.7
